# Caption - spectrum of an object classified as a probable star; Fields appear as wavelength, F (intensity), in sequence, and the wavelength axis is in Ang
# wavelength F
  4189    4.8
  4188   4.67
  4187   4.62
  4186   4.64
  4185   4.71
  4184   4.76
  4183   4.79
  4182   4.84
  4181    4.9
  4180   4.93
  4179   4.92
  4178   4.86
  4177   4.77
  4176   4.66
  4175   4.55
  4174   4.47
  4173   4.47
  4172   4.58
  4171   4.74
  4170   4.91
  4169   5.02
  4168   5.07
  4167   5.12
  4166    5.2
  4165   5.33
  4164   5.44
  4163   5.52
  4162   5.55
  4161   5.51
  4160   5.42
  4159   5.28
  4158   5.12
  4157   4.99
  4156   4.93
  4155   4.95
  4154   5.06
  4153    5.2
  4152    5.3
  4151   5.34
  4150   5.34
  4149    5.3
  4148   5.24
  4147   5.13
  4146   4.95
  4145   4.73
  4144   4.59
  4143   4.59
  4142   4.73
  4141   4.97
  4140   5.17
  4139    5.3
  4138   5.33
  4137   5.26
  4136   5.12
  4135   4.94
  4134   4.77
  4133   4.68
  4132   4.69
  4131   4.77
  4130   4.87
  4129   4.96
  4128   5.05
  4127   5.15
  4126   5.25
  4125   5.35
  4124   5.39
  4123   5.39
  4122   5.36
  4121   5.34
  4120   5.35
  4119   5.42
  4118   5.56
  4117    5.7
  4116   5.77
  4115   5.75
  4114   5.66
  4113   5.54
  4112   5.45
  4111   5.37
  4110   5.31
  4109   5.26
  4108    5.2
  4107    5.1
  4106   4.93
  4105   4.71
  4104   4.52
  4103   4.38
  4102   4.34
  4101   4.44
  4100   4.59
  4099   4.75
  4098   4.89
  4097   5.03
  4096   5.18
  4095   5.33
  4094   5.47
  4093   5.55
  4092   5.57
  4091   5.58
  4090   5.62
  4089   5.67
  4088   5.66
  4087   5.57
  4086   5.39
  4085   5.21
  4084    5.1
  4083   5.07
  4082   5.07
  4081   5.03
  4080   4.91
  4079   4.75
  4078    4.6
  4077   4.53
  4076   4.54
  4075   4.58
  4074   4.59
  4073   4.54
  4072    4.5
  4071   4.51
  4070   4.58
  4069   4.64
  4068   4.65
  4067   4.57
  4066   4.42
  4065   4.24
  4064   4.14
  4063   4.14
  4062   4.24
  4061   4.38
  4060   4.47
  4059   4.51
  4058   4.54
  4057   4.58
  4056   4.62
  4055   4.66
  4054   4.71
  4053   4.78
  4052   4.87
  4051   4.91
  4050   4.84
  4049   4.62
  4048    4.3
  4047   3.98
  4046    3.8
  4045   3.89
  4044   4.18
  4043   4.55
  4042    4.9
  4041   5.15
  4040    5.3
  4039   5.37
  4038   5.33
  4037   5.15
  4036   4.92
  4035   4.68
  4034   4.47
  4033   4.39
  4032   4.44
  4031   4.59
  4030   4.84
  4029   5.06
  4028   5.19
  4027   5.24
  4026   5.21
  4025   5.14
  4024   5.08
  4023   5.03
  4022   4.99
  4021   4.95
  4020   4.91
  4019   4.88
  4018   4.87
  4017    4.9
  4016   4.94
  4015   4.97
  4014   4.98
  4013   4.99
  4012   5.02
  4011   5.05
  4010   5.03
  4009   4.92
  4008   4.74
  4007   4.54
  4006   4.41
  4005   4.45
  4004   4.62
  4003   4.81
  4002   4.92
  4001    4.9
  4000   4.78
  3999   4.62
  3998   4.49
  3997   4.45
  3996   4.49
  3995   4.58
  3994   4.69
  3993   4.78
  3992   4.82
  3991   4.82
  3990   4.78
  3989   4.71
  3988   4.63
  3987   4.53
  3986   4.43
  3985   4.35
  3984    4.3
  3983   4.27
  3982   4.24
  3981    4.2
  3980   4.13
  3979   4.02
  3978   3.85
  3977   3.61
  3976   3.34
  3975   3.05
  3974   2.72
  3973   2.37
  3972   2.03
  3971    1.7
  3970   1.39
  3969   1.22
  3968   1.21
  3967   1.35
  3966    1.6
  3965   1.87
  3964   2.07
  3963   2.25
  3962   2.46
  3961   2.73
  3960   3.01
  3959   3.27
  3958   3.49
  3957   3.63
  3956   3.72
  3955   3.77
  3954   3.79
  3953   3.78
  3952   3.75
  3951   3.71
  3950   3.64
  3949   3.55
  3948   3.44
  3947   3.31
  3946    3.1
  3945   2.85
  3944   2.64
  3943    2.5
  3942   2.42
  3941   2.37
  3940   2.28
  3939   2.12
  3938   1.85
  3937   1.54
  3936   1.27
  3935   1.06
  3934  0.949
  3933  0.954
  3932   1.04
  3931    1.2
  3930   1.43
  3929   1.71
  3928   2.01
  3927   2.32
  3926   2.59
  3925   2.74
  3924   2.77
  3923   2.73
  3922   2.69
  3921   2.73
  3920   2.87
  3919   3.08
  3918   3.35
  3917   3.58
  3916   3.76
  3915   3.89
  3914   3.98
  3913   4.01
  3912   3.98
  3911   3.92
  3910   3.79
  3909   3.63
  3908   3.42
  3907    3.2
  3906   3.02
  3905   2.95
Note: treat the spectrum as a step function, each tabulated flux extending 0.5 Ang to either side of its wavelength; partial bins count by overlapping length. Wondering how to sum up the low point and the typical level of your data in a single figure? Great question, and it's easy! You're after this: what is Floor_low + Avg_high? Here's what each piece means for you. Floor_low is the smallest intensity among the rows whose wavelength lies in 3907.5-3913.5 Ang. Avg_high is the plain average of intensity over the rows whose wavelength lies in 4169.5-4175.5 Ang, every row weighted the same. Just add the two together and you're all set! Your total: 8.0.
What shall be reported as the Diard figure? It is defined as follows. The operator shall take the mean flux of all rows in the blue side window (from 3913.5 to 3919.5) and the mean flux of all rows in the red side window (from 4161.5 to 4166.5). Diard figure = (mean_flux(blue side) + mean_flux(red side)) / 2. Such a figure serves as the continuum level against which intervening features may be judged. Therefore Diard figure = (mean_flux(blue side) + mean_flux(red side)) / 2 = 4.5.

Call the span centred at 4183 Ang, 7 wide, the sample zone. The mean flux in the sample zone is 4.80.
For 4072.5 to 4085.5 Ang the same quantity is 4.81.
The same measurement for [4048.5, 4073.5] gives 4.55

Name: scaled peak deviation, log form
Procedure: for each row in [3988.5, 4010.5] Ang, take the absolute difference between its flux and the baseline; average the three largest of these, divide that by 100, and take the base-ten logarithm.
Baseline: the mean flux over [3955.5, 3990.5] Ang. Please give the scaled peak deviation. -1.75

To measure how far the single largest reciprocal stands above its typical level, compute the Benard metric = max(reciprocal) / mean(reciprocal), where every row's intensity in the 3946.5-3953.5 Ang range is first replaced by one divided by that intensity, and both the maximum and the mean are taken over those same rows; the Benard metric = 1.08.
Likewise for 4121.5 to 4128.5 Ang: 1.04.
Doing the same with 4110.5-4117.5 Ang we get 1.04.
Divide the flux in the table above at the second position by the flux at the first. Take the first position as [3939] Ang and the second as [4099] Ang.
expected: 2.2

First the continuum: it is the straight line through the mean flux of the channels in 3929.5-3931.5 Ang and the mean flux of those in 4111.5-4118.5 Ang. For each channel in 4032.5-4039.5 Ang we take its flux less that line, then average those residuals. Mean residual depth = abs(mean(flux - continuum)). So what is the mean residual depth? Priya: 1.1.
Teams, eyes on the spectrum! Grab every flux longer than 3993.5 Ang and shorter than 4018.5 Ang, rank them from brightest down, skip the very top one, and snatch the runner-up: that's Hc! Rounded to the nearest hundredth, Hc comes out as 5.03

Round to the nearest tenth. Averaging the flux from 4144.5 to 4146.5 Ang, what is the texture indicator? 4.8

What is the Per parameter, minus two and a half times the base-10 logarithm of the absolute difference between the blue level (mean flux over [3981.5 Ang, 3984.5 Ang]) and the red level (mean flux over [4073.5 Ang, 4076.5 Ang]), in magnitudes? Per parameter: 1.3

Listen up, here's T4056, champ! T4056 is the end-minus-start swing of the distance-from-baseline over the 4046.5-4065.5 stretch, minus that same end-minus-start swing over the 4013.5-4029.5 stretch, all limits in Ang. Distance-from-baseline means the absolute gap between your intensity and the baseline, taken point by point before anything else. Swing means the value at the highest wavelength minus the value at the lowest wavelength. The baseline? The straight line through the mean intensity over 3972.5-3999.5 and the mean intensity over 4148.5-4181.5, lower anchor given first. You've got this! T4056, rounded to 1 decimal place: -0.2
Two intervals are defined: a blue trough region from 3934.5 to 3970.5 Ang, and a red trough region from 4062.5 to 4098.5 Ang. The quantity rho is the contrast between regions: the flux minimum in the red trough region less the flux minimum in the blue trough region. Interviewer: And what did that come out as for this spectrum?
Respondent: 3.1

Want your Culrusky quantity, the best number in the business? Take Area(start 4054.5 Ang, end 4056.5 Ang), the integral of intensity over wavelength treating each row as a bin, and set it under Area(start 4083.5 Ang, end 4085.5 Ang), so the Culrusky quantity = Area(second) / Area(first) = 1.11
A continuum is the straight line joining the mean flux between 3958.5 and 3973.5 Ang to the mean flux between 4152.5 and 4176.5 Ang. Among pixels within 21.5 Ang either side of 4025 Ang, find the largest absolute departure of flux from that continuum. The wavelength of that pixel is 4011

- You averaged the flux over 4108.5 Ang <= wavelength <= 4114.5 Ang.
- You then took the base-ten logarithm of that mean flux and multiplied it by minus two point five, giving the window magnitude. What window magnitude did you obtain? -1.84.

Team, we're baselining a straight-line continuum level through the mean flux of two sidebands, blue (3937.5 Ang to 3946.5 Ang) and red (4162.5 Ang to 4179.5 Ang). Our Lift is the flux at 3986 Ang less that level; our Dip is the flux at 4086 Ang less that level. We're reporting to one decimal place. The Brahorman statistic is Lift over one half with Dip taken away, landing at -1.7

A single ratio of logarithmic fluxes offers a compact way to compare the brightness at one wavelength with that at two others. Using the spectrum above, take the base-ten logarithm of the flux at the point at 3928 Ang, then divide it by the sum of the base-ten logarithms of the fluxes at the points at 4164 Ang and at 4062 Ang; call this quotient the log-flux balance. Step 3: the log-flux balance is 0.22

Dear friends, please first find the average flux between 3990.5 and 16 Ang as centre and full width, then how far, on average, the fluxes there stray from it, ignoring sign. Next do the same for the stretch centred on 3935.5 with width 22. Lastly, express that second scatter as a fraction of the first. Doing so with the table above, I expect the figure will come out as 3.8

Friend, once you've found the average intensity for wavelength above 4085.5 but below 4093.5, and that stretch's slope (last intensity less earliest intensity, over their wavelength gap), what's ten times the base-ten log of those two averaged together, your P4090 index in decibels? 4.5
